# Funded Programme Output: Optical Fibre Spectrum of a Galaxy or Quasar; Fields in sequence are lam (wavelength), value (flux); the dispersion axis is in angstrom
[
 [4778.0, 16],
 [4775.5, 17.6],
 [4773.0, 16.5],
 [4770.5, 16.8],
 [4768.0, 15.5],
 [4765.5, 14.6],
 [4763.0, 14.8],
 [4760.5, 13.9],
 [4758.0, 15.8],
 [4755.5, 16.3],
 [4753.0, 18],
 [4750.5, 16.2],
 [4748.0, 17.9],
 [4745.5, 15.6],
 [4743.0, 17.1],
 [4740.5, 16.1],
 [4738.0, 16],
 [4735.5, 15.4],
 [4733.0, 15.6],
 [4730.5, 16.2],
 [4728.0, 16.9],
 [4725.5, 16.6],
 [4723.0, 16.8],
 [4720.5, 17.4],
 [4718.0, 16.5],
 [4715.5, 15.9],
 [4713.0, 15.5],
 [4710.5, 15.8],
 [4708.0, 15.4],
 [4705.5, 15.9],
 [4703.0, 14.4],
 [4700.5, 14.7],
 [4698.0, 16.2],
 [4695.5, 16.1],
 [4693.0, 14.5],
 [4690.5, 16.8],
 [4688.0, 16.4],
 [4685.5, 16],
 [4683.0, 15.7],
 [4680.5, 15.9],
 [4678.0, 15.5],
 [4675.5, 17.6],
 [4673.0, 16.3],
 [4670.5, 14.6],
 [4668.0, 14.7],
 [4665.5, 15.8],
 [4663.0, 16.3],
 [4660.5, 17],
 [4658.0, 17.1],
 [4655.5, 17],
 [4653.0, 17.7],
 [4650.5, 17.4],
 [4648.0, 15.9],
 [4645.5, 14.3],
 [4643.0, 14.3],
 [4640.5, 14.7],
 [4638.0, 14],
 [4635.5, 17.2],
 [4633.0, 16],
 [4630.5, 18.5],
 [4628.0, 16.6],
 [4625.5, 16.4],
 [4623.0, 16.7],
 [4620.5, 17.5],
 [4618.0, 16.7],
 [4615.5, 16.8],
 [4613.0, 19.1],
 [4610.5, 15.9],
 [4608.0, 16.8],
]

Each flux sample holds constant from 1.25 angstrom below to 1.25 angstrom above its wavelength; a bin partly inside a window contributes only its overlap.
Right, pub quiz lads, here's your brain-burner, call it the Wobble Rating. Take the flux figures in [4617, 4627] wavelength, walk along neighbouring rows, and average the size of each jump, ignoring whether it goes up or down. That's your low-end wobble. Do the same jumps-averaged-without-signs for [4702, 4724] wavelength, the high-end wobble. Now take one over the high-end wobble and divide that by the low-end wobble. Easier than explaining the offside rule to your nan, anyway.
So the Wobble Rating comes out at 2.4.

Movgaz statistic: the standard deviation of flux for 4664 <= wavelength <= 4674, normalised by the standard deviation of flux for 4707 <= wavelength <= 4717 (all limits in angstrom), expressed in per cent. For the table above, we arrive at 351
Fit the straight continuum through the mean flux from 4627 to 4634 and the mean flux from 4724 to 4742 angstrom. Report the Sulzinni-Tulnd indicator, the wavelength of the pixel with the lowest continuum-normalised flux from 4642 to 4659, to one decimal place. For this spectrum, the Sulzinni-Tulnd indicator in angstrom 4643.0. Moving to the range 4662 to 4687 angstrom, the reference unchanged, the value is 4670.5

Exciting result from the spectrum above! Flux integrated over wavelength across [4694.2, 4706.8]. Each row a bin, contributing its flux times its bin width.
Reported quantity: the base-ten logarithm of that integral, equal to 2.29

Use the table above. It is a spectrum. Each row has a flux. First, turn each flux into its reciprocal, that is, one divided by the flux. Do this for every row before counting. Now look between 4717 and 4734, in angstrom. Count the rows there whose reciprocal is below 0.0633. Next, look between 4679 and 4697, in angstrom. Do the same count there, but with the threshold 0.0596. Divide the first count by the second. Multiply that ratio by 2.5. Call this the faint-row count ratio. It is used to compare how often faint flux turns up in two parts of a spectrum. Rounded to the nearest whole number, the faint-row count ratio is 15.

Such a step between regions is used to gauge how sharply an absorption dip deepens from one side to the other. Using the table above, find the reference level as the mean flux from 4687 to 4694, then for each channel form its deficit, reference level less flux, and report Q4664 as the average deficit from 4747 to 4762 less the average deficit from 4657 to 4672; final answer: -0.4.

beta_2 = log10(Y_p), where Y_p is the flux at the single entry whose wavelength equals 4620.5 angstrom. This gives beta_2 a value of 1.24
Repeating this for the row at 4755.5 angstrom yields 1.21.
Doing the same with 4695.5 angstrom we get 1.21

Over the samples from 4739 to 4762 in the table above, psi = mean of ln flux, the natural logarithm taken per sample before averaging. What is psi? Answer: 2.79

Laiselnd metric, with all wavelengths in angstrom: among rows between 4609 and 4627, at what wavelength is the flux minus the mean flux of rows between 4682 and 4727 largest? 4613.0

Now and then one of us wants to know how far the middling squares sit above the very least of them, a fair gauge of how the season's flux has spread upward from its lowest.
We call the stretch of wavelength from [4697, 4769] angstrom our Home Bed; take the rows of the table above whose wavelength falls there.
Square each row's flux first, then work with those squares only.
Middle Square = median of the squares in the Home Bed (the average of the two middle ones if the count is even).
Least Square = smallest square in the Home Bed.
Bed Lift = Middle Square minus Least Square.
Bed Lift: 60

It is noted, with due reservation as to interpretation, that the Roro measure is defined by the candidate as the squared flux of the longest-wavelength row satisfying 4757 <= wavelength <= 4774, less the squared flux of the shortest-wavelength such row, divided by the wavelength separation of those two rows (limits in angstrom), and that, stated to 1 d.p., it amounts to 1.5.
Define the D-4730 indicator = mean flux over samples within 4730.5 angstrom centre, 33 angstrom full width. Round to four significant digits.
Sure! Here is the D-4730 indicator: 16.32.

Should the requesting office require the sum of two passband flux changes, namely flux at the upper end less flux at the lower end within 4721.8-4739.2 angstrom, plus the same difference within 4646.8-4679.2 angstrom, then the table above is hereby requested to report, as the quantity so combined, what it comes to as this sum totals -1.2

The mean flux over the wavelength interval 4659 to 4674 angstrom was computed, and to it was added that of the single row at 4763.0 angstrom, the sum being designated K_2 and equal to 30.6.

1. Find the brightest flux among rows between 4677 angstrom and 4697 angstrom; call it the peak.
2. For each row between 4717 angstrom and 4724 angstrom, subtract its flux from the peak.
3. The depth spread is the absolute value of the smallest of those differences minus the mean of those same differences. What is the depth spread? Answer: 0.5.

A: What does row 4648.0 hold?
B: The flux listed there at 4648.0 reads 15.9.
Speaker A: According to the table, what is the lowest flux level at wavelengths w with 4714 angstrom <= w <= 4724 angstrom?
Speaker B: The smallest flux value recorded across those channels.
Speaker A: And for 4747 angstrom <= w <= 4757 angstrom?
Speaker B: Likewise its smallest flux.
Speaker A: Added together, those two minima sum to 32.1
